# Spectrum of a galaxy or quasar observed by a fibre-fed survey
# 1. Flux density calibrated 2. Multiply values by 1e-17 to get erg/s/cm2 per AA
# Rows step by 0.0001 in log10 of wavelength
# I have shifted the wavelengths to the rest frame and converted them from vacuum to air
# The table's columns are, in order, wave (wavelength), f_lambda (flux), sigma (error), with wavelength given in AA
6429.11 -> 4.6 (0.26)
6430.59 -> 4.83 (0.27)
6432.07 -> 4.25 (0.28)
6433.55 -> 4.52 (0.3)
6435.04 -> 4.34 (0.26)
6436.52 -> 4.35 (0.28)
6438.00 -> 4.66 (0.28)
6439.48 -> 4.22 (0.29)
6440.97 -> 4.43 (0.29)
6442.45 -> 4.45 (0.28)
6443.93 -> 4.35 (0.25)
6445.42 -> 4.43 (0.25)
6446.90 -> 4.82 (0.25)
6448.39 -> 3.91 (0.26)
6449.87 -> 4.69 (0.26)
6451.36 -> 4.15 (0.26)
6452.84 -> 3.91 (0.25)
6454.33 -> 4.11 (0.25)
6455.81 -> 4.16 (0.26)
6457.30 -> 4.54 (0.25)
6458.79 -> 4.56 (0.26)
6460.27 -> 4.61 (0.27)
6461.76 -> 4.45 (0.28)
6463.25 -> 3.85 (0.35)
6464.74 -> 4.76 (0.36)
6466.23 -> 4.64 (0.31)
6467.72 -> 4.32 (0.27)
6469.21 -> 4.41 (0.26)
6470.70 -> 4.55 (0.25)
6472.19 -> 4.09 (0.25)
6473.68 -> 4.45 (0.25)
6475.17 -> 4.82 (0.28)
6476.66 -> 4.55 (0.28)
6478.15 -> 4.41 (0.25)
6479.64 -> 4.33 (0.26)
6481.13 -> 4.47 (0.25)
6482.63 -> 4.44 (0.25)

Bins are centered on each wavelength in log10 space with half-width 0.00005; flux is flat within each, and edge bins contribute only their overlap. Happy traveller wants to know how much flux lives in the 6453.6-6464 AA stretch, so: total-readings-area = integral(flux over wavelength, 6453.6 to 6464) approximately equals 45.0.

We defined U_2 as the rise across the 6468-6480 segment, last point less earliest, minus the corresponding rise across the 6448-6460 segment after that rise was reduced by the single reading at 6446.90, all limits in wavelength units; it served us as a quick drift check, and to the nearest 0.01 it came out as 4.09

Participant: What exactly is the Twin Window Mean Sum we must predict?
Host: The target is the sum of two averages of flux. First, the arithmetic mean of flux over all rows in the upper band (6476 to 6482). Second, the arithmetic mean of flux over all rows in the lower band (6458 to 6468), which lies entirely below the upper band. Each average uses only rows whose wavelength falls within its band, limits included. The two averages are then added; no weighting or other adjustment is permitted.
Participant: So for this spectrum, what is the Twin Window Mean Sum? 8.90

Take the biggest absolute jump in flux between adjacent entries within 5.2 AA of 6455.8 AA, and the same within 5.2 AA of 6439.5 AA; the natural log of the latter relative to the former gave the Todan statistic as 0.1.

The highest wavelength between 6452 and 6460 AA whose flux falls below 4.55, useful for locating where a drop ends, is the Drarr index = 6457.30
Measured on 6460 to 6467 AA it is 6463.25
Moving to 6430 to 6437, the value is 6436.52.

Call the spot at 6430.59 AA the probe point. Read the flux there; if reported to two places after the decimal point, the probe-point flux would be 4.83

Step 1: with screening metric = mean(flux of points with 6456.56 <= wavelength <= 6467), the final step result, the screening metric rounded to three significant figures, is 4.49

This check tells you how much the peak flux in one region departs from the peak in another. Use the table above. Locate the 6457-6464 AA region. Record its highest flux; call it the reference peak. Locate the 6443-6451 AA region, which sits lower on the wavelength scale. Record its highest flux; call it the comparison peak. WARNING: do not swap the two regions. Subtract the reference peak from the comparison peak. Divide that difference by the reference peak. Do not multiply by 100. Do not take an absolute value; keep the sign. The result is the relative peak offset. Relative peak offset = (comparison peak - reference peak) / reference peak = 0.05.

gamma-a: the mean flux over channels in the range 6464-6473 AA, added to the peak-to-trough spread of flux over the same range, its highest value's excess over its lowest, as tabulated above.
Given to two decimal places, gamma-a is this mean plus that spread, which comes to 5.13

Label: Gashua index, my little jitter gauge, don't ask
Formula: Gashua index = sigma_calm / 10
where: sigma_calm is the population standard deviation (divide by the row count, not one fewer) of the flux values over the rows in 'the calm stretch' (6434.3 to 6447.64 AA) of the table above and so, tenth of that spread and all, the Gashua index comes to 0.017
